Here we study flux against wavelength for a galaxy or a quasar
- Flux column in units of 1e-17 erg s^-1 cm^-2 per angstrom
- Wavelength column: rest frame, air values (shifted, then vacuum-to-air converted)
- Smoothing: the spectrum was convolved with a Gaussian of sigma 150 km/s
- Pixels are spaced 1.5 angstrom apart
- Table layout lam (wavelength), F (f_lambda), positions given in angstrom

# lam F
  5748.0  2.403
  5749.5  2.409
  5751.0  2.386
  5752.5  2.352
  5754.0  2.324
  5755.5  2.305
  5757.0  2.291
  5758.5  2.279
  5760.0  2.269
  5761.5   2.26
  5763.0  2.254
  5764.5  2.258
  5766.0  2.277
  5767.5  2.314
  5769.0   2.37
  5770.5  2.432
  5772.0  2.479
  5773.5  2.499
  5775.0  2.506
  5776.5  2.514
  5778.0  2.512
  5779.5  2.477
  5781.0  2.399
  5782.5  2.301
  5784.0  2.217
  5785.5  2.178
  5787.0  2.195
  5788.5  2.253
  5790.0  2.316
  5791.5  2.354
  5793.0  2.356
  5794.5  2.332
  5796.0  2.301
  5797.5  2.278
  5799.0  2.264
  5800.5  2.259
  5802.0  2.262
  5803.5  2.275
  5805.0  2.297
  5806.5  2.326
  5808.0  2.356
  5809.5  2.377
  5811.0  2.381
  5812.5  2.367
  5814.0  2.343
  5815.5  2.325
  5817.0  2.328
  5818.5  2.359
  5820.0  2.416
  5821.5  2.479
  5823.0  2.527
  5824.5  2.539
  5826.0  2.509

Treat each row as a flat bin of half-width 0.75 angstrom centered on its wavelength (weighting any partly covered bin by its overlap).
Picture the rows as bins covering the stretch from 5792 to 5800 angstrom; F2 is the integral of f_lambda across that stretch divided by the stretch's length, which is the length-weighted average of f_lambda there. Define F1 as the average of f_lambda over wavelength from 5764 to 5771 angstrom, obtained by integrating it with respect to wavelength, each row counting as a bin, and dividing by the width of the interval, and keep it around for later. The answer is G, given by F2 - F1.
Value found -0.02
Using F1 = 2.33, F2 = 2.31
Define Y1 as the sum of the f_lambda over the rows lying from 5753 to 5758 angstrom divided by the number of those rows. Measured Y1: 2.307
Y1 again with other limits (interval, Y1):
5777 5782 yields 2.463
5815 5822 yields 2.381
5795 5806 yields 2.277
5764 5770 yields 2.305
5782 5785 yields 2.259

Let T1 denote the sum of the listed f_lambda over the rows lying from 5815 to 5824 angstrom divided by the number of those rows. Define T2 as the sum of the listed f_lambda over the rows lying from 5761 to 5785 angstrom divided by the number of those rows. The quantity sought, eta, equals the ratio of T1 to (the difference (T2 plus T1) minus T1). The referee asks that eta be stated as 1.01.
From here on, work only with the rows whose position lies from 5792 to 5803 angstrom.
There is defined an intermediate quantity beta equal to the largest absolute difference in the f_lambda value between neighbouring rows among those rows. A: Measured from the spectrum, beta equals 0.03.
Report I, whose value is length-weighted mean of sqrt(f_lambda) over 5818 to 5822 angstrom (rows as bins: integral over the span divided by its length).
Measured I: 1.555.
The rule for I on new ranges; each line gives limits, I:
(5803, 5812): 1.529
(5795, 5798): 1.515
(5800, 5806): 1.509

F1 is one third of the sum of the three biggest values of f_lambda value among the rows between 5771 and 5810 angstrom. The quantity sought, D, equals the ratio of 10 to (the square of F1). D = 1.59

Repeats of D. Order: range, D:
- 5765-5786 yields 1.59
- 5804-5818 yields 1.77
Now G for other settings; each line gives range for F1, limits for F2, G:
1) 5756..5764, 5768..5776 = 0.18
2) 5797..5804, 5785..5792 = -0.01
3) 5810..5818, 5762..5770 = -0.05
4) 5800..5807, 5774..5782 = 0.19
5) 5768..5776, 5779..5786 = -0.14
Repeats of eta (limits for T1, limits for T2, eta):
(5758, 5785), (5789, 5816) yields 1.02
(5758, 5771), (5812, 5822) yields 0.97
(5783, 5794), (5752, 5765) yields 0.99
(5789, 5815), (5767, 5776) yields 0.95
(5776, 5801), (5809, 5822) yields 0.98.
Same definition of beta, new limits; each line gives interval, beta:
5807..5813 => 0.02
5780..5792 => 0.10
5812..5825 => 0.06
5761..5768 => 0.04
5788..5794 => 0.06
